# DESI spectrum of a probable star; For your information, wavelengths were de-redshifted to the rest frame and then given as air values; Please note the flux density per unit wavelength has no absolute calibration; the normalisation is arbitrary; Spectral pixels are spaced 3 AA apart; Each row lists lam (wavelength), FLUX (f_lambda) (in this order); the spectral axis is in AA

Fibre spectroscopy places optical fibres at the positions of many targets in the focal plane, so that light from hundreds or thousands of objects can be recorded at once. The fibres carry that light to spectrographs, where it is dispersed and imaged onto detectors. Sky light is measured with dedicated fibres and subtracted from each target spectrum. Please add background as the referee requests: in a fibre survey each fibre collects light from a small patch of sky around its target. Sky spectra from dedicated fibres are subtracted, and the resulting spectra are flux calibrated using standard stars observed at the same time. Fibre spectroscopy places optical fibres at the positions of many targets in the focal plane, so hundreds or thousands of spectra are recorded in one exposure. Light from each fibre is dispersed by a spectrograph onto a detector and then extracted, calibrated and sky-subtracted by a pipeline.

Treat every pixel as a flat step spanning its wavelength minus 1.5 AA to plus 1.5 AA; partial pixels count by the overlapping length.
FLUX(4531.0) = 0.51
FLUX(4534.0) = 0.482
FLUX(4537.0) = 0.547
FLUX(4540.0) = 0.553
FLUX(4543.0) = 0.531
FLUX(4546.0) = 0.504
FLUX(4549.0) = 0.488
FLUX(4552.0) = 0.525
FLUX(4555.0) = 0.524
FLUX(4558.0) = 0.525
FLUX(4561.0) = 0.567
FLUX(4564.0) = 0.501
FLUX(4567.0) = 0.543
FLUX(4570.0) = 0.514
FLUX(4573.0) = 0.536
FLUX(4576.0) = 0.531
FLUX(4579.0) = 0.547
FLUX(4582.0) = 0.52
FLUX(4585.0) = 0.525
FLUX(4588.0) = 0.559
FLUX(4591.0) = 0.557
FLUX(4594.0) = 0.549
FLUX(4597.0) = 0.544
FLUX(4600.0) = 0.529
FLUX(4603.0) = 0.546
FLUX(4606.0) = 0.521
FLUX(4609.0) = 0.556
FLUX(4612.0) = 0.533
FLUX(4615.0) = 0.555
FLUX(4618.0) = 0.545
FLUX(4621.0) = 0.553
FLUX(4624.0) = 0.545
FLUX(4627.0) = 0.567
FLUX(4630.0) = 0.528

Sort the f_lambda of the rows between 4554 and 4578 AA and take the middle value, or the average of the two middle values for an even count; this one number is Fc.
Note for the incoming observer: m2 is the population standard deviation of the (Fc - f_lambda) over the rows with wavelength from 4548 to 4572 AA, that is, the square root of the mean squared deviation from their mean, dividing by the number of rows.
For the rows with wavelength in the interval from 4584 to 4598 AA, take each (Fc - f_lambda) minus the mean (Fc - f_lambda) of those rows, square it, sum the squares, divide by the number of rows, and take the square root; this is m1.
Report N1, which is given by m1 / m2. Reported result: 0.5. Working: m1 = 0.012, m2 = 0.023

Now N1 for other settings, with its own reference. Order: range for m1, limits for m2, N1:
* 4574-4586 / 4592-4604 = 1.3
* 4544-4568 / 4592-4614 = 2.0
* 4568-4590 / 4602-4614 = 1.1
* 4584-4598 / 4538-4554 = 0.5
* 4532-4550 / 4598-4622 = 2.3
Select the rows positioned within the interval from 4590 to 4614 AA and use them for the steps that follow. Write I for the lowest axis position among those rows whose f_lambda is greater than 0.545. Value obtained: 4591.0 AA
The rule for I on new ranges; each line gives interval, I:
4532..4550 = 4537.0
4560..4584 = 4561.0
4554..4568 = 4561.0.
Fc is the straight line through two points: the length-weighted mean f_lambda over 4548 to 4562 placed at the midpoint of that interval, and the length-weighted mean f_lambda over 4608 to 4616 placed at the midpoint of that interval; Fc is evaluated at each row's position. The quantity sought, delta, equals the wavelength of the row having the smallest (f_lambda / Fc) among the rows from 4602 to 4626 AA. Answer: 4606.0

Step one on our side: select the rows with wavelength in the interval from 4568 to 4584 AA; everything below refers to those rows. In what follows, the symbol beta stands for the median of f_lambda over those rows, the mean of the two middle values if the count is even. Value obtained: 0.531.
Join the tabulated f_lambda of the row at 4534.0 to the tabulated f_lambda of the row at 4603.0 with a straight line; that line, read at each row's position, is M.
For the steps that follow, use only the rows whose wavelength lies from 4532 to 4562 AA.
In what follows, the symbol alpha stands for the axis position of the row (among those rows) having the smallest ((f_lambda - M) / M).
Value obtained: 4549.0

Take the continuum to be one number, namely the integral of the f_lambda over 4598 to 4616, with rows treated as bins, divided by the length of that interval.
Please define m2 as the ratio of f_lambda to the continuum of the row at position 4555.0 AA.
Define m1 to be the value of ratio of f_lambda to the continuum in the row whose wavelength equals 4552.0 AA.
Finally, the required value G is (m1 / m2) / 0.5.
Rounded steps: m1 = 0.973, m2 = 0.97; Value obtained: 2.00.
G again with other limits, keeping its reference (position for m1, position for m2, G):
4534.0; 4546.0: 1.91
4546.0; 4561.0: 1.78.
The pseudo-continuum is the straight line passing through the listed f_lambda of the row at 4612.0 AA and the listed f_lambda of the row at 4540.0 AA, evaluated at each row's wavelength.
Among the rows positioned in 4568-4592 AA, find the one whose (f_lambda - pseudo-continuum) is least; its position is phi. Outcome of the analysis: 4570.0 AA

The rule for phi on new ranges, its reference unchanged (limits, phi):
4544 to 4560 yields 4549.0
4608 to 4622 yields 4612.0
